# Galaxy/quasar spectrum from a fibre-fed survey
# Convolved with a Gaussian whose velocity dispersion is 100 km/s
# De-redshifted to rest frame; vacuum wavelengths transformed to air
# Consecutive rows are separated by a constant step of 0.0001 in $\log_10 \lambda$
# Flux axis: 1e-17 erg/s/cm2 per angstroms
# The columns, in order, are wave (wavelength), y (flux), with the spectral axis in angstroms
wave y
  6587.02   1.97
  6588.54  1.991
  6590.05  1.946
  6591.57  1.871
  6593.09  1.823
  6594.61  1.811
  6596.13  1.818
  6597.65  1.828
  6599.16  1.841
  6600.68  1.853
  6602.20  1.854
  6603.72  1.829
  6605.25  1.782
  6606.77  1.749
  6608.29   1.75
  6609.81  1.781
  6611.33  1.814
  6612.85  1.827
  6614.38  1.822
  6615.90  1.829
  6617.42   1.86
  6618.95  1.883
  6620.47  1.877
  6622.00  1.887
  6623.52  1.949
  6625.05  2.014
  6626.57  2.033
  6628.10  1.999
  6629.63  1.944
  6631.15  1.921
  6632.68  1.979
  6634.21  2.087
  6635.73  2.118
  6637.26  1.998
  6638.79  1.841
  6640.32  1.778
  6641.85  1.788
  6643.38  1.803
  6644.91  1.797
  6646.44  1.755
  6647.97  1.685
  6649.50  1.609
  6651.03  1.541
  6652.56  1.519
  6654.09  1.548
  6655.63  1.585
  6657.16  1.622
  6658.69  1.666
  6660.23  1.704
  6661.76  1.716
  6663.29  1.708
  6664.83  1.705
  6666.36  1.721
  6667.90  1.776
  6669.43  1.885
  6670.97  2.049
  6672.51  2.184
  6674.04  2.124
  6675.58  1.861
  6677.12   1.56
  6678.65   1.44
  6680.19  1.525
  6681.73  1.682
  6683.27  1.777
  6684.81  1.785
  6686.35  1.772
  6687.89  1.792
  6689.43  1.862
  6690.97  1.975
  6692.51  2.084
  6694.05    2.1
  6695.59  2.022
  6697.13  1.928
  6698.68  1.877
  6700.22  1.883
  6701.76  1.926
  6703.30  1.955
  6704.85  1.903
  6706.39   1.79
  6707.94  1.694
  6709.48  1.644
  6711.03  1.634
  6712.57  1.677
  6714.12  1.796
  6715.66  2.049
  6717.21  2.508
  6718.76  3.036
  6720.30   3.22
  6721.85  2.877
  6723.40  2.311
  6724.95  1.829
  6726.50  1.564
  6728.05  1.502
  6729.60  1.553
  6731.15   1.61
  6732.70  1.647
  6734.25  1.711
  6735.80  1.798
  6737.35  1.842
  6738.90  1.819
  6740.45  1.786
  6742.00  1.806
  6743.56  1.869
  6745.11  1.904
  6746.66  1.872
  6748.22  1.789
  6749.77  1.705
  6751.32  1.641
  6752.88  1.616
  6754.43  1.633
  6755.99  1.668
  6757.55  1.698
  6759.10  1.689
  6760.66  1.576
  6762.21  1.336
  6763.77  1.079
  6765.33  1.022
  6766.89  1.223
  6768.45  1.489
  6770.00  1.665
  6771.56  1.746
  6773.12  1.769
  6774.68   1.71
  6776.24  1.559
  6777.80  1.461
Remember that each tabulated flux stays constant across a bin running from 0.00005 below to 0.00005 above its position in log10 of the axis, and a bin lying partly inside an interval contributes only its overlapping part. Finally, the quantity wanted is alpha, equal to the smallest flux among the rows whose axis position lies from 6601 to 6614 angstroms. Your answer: 1.749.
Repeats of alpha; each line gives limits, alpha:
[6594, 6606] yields 1.782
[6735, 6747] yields 1.786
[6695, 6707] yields 1.79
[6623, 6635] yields 1.921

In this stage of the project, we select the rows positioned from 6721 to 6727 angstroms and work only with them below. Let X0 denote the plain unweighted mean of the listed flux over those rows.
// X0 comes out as 2.15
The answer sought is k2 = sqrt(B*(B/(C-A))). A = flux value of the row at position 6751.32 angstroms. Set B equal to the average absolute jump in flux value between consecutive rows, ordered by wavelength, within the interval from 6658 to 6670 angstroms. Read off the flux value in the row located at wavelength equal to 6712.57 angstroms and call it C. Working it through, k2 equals 0.2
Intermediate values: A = 1.641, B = 0.03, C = 1.677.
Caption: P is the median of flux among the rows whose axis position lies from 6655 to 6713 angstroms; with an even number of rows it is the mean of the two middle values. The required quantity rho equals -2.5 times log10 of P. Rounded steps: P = 1.78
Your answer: -0.63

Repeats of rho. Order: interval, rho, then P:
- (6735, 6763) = -0.60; 1.75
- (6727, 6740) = -0.56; 1.68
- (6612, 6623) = -0.67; 1.86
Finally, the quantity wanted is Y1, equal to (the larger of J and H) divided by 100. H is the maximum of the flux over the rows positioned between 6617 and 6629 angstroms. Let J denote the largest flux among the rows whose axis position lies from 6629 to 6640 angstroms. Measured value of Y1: 0.0212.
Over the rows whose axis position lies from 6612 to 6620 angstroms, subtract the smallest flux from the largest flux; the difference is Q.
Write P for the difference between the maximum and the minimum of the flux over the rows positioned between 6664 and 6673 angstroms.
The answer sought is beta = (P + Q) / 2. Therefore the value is 0.27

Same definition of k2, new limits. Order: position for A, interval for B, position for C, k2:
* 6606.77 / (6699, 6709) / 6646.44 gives 0.9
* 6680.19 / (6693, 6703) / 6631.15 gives 0.1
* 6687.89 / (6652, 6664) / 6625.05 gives 0.1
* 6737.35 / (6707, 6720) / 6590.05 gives 0.6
